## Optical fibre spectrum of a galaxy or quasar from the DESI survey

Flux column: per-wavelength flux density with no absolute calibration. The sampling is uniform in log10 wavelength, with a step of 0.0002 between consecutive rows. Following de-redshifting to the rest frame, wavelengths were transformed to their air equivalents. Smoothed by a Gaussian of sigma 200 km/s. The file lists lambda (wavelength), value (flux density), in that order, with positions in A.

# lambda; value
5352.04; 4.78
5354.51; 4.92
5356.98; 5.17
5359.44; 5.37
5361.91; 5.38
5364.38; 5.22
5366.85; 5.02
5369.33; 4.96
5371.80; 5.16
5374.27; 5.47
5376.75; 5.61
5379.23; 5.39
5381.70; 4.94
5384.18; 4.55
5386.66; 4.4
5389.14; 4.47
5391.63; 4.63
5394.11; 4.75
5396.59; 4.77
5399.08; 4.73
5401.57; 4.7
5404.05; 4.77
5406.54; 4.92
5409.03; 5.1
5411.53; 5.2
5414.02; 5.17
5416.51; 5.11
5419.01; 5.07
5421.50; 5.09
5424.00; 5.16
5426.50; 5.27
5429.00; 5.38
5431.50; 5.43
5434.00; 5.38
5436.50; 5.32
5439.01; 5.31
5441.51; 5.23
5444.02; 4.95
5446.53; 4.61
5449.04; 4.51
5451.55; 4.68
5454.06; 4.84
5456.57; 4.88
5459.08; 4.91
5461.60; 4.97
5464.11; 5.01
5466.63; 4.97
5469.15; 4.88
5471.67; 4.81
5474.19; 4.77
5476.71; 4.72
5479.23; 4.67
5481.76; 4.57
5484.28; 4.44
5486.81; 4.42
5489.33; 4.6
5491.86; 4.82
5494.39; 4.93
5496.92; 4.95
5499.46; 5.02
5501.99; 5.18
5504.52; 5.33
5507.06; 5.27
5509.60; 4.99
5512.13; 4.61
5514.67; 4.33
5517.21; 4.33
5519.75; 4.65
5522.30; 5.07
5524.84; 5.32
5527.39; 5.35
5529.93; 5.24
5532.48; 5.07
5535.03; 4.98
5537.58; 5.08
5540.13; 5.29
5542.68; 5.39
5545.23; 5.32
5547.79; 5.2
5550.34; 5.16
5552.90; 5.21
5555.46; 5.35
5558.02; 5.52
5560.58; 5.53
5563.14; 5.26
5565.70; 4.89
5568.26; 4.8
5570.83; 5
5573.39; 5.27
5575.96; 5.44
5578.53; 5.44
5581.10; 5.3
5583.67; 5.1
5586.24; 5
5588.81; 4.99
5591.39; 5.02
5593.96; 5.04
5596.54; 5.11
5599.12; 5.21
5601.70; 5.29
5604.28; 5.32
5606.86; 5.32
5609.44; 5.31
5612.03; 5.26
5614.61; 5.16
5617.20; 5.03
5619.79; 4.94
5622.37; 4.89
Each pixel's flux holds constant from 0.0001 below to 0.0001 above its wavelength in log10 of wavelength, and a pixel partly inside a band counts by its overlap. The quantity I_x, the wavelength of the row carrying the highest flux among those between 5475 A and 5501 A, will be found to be 5499.46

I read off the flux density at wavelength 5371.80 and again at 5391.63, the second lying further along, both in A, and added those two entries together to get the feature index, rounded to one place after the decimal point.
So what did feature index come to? 9.8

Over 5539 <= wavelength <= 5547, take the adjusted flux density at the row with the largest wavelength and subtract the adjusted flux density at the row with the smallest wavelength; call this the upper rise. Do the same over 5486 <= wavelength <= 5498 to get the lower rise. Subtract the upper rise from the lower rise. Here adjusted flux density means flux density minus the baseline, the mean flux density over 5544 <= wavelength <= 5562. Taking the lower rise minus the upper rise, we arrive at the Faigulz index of 0.5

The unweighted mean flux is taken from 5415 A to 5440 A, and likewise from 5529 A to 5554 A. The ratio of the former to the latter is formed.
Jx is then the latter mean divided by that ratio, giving 5.14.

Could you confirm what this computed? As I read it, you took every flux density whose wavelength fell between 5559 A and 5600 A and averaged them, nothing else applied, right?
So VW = 5.15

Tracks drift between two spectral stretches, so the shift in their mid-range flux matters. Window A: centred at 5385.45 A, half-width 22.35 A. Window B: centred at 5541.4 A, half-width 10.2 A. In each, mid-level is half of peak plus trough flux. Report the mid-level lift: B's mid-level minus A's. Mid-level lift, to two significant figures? 0.18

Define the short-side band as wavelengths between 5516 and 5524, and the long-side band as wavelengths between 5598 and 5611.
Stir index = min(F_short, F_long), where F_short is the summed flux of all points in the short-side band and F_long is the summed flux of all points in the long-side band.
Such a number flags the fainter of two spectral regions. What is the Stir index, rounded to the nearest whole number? 14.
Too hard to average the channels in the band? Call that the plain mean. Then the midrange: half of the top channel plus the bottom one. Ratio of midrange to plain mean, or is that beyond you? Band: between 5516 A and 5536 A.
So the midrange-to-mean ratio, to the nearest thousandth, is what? 0.968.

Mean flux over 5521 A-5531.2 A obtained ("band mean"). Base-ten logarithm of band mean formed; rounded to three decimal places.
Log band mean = 0.720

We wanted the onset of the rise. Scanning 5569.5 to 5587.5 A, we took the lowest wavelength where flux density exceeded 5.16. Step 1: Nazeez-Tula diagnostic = 5573.39 A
